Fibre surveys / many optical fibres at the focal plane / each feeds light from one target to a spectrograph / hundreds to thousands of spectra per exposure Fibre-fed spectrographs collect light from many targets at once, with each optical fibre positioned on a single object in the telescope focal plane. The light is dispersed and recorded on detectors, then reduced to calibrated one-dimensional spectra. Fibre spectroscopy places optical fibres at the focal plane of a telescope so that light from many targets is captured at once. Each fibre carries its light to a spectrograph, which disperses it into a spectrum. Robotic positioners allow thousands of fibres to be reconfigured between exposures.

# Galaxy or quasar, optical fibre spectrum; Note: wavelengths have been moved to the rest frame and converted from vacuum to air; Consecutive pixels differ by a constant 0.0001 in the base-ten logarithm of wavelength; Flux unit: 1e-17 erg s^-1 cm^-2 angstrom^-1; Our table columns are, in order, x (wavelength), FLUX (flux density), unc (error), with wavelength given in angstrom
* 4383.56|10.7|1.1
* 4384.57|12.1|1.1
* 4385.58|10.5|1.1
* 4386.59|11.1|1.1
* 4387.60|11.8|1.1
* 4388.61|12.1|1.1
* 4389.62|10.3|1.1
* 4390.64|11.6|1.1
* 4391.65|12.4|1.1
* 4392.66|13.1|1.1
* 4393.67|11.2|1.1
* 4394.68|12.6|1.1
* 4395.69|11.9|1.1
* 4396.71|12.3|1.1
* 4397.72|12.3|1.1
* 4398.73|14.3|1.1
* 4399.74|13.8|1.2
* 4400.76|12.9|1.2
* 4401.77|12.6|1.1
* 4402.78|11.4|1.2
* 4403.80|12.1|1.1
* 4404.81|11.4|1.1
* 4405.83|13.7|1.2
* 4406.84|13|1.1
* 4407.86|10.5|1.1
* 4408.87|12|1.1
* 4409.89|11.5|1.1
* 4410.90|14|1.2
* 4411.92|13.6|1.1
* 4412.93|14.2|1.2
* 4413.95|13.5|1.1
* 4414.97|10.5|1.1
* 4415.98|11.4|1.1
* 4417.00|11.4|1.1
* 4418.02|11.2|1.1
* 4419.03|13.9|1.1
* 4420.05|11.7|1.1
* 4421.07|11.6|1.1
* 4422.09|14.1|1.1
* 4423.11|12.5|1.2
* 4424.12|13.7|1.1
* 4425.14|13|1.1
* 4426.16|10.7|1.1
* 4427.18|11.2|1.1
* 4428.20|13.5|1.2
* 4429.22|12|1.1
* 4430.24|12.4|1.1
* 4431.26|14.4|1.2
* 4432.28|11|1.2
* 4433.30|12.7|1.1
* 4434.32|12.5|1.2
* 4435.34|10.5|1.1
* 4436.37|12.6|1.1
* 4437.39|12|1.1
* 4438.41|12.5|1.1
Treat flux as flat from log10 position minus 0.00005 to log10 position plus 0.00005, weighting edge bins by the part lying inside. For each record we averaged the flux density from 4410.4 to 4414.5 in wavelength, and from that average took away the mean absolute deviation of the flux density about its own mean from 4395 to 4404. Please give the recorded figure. 13.1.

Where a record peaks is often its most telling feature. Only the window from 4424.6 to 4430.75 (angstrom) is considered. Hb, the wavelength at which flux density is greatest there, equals 4428.20 angstrom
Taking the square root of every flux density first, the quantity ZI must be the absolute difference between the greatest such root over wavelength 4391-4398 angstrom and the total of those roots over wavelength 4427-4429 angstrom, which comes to 3.4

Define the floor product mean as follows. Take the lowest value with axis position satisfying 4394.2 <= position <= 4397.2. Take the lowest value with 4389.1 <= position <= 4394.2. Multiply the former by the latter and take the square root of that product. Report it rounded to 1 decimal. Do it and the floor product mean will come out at 11.1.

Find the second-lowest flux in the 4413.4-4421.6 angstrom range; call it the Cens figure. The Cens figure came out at 11.2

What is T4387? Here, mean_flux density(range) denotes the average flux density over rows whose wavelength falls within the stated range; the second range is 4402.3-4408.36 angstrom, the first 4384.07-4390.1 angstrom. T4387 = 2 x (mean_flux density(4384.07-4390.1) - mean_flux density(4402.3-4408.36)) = -1.4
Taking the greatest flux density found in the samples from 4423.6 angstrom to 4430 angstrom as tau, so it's 13.7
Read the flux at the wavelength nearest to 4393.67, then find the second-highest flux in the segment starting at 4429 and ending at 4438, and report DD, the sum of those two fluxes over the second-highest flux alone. 1.88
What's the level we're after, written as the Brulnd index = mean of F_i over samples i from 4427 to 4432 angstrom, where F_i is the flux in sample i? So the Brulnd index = 12.7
